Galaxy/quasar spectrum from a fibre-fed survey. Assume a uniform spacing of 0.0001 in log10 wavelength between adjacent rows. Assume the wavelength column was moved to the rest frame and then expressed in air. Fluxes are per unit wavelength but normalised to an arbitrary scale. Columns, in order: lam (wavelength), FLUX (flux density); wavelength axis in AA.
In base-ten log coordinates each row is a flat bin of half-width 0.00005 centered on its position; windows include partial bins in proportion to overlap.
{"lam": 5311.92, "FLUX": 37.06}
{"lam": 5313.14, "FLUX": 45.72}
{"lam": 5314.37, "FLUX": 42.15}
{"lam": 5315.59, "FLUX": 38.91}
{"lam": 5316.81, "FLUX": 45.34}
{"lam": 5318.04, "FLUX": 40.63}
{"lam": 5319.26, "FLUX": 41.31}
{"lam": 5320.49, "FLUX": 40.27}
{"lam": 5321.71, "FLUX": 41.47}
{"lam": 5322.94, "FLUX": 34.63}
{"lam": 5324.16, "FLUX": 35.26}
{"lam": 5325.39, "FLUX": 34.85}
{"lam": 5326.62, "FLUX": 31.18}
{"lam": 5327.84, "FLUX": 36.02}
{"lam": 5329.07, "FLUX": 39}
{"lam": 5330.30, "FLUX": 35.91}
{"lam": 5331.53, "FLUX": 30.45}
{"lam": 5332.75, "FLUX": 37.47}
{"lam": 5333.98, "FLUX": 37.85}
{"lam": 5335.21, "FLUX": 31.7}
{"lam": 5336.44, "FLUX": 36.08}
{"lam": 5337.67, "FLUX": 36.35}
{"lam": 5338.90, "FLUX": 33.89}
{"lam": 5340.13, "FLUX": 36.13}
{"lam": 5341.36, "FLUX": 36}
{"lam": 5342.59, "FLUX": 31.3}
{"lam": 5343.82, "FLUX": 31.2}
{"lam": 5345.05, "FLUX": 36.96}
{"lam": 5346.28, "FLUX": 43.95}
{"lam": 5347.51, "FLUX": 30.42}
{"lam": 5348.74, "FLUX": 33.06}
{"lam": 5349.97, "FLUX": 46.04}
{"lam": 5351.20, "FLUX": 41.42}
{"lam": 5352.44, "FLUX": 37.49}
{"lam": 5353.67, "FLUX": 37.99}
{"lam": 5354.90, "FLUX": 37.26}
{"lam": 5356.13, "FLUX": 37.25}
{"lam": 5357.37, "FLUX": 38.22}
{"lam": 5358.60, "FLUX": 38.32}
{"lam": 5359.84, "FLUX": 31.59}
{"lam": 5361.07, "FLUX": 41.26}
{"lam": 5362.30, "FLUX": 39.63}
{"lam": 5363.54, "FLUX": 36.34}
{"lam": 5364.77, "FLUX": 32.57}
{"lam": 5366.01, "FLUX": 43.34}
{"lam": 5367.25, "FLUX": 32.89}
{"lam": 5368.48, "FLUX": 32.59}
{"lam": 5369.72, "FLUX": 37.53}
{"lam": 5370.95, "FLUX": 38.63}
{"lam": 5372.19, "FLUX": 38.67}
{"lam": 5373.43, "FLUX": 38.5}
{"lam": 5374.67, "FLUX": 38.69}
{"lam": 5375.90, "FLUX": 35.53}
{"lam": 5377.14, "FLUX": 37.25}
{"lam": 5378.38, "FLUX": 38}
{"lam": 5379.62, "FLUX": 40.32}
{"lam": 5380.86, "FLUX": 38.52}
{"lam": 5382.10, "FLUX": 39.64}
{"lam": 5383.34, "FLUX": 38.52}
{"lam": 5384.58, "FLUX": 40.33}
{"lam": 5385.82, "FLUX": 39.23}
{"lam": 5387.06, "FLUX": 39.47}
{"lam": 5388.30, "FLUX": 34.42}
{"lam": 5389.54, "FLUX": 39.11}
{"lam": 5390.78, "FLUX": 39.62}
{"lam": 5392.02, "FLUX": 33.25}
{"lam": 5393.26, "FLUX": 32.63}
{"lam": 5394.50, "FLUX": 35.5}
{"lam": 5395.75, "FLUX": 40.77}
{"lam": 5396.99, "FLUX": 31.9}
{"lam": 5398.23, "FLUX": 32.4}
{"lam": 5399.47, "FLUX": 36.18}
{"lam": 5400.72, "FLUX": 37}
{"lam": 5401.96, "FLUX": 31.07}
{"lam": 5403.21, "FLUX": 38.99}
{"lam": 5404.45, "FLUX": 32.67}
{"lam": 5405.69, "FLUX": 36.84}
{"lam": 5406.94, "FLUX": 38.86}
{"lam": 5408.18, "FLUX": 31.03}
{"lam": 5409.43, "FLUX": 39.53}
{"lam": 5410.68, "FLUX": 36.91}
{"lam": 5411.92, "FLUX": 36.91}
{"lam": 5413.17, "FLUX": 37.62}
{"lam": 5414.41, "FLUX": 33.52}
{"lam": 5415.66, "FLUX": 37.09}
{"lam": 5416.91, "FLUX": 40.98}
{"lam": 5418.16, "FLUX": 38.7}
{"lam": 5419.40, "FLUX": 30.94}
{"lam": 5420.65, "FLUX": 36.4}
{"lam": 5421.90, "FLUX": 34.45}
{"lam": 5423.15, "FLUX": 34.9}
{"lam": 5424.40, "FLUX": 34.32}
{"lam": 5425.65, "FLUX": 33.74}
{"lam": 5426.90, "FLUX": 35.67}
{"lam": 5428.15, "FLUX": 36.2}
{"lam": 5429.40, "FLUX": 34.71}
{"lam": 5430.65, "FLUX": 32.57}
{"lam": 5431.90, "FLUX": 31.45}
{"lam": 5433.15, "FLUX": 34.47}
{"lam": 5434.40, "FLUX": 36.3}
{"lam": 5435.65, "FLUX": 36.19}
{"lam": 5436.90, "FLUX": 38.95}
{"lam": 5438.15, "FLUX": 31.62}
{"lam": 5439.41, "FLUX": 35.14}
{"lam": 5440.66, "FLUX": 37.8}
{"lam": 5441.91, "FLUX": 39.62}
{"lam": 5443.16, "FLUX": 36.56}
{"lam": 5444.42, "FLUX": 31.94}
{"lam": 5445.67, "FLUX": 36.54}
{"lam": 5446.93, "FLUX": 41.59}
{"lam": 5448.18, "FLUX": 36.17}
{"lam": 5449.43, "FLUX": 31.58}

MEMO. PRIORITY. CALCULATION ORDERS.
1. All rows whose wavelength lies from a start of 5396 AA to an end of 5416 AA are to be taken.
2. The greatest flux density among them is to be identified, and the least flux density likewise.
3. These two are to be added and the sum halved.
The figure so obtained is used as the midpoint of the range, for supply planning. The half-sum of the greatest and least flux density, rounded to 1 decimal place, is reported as 35.3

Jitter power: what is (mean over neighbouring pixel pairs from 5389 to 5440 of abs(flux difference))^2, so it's 11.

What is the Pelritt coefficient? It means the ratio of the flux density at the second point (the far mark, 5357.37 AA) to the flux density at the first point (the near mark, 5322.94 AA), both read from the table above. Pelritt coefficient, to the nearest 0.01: 1.10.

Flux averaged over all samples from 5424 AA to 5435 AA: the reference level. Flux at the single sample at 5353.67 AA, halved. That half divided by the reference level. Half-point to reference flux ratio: 0.552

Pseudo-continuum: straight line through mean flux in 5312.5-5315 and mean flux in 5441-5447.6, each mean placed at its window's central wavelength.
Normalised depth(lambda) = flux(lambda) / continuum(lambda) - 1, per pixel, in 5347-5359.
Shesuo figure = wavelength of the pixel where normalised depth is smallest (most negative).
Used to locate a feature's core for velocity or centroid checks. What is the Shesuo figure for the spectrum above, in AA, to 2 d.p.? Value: 5347.51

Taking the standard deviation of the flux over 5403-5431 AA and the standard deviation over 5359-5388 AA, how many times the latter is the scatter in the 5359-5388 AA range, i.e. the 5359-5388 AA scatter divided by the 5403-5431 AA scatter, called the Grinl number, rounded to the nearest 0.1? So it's 1.1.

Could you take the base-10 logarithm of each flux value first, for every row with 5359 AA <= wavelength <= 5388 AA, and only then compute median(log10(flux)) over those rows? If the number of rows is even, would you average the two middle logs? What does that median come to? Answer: 1.59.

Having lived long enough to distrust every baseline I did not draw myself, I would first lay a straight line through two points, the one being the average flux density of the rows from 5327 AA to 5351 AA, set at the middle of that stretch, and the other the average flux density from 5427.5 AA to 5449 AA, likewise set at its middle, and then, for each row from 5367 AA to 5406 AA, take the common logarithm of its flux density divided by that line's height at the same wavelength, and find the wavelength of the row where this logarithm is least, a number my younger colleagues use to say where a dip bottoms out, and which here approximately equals 5401.96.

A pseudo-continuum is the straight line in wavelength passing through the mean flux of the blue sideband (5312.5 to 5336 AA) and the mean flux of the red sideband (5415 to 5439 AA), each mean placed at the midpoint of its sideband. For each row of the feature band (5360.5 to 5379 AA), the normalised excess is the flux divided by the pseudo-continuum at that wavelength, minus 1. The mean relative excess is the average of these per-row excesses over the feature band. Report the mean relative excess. 0.019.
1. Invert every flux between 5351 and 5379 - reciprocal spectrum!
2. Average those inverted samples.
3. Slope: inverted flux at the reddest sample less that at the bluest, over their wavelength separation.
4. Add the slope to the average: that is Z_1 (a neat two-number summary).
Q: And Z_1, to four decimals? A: 0.0270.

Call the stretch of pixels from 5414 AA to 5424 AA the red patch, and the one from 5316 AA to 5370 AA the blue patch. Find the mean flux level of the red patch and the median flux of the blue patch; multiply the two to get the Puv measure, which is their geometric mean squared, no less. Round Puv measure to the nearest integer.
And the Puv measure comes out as 1315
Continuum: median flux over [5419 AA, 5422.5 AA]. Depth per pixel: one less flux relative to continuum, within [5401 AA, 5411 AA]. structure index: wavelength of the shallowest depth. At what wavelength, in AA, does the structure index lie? 5409.43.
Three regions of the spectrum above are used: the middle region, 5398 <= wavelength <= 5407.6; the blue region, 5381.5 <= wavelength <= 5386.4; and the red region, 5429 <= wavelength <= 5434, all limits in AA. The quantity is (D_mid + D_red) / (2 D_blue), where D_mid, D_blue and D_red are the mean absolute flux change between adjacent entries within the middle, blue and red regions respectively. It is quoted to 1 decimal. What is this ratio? 2.4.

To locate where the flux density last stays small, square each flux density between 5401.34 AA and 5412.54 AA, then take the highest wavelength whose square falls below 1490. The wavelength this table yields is 5411.92 AA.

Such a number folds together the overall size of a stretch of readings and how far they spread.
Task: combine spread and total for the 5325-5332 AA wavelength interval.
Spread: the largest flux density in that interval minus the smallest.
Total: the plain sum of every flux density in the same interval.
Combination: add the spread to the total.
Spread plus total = 216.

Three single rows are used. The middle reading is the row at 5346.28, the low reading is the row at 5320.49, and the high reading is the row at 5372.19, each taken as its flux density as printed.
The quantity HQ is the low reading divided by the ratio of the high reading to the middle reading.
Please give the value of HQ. 46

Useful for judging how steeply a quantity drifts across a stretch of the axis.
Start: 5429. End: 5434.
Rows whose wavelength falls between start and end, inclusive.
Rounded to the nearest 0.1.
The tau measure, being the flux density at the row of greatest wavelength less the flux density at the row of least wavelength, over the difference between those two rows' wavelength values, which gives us -0.1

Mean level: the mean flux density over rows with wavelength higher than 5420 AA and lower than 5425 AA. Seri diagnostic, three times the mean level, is 105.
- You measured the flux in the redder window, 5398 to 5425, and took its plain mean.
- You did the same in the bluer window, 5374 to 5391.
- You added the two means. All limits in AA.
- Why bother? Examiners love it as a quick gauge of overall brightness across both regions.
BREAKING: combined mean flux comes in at 74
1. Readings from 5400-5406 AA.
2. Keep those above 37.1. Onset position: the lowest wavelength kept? 5403.21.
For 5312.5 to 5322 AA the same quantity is 5313.14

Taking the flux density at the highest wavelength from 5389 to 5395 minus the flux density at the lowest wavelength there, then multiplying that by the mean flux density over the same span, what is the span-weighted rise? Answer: -130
